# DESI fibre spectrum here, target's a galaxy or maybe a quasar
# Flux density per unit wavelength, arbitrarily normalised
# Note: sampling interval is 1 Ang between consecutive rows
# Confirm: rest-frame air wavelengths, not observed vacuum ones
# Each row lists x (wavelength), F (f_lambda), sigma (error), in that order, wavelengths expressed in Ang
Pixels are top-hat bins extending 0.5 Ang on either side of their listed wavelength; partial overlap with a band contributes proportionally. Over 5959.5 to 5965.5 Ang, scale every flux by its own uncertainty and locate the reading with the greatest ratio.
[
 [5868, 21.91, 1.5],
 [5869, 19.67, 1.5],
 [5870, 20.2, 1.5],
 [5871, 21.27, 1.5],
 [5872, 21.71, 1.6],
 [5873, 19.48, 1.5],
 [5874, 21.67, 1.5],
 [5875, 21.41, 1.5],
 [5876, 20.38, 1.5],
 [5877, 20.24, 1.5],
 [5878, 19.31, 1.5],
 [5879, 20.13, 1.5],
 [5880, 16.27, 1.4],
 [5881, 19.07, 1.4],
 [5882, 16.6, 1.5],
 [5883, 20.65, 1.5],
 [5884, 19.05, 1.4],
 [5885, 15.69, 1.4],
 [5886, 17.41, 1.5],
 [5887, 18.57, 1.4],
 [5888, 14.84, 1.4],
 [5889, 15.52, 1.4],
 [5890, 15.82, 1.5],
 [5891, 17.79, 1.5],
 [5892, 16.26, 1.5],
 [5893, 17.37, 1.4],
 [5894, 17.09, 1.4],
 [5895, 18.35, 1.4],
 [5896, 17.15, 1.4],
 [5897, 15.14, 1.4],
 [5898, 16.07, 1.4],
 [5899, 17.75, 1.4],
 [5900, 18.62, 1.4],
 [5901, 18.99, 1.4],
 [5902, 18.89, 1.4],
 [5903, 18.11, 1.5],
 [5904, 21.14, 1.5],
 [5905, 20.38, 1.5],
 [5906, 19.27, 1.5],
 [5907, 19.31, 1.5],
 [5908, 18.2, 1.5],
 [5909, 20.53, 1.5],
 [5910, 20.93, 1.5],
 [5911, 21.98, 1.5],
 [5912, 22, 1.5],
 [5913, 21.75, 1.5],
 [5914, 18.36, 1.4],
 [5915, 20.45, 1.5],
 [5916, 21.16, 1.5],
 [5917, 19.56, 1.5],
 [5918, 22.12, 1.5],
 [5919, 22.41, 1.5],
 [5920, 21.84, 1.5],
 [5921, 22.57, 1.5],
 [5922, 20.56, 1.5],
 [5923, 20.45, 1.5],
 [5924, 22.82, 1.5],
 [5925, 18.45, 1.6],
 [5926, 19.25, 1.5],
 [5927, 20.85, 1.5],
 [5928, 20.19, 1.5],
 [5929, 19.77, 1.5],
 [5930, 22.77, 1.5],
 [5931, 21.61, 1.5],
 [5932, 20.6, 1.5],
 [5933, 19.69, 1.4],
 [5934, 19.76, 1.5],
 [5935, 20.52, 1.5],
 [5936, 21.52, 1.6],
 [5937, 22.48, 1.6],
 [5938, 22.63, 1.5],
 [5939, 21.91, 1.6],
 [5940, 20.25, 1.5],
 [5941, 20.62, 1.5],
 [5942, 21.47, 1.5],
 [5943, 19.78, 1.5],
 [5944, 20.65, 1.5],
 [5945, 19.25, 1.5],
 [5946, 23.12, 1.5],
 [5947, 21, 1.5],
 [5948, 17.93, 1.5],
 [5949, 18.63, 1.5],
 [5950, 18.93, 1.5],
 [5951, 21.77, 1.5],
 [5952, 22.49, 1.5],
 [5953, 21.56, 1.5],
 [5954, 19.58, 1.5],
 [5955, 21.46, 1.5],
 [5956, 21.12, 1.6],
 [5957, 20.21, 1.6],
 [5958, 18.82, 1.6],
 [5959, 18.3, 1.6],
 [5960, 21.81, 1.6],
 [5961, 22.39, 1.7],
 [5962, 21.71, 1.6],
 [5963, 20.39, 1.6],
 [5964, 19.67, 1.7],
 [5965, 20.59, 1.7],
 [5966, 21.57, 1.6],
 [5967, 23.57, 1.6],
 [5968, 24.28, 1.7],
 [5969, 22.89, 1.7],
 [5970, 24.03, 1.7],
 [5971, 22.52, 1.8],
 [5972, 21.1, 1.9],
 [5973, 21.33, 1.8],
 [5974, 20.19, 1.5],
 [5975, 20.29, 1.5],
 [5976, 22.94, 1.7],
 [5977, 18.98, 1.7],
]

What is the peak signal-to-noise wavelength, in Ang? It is 5960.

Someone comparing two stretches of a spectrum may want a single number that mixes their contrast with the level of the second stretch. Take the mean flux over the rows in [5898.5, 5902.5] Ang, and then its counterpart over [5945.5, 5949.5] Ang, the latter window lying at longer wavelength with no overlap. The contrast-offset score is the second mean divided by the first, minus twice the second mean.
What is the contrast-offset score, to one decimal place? -39.3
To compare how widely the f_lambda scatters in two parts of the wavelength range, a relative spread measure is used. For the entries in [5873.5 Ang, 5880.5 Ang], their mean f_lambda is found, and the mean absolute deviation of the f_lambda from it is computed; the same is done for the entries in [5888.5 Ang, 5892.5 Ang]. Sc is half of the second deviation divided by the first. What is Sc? 0.30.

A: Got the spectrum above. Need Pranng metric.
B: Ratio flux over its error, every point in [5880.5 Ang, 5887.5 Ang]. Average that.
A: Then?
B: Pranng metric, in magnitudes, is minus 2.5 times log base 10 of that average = -2.75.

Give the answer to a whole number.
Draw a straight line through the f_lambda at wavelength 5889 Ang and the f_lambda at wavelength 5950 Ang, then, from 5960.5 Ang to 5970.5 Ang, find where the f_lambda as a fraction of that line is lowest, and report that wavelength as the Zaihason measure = 5964 Ang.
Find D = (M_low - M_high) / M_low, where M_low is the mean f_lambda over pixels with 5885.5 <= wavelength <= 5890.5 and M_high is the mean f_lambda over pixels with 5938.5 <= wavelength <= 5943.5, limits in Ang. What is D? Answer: -0.27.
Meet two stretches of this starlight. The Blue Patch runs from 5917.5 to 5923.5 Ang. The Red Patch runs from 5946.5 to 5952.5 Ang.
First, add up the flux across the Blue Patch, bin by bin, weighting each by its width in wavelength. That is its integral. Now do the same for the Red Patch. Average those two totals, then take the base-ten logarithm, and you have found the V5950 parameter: 2.10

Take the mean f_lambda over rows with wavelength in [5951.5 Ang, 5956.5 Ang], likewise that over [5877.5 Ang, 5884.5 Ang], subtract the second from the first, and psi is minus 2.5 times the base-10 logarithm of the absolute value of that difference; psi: -1.0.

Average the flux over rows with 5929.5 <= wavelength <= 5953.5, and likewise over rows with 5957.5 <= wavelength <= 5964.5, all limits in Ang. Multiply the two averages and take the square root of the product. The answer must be 20.7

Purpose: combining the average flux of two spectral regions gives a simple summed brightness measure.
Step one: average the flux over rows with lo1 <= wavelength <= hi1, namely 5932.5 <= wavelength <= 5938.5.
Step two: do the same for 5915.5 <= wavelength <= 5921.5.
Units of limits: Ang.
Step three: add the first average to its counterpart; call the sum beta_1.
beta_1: 42.7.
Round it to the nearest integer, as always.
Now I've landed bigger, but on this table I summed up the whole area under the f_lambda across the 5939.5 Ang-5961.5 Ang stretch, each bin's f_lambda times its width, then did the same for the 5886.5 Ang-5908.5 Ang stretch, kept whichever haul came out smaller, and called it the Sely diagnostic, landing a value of 391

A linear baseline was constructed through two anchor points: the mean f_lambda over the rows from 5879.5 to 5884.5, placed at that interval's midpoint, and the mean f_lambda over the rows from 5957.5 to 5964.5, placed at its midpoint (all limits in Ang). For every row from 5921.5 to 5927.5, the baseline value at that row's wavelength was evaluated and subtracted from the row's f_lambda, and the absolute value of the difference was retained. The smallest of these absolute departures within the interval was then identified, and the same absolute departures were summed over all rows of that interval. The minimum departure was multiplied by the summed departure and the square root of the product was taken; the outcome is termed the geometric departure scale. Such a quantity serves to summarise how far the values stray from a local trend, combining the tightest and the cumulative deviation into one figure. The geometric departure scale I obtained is 1.4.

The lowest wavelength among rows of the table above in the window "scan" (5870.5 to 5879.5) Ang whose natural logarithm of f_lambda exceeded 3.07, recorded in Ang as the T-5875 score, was 5872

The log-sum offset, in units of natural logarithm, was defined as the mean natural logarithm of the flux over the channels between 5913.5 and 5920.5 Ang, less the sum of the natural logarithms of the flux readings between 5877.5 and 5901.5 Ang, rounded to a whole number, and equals -66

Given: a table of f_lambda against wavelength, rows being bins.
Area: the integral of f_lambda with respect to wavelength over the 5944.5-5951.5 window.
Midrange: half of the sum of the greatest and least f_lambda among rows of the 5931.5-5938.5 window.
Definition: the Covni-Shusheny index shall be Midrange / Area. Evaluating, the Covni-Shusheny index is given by 0.15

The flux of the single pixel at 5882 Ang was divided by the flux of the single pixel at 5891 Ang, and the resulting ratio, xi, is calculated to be 0.93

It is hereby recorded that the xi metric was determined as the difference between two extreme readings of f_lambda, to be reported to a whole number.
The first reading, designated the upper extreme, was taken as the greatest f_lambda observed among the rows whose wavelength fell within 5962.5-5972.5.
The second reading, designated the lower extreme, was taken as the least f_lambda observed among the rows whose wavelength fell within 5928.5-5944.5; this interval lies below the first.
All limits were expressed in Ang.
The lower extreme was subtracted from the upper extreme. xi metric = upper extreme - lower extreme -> 5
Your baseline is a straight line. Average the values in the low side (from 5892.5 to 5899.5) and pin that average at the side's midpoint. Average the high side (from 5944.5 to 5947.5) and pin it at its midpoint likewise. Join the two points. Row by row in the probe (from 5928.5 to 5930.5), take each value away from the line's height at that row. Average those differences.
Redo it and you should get -1.5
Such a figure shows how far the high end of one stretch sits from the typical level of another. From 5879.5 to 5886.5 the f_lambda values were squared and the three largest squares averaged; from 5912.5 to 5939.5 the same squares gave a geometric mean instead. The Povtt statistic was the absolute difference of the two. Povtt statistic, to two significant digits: 54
